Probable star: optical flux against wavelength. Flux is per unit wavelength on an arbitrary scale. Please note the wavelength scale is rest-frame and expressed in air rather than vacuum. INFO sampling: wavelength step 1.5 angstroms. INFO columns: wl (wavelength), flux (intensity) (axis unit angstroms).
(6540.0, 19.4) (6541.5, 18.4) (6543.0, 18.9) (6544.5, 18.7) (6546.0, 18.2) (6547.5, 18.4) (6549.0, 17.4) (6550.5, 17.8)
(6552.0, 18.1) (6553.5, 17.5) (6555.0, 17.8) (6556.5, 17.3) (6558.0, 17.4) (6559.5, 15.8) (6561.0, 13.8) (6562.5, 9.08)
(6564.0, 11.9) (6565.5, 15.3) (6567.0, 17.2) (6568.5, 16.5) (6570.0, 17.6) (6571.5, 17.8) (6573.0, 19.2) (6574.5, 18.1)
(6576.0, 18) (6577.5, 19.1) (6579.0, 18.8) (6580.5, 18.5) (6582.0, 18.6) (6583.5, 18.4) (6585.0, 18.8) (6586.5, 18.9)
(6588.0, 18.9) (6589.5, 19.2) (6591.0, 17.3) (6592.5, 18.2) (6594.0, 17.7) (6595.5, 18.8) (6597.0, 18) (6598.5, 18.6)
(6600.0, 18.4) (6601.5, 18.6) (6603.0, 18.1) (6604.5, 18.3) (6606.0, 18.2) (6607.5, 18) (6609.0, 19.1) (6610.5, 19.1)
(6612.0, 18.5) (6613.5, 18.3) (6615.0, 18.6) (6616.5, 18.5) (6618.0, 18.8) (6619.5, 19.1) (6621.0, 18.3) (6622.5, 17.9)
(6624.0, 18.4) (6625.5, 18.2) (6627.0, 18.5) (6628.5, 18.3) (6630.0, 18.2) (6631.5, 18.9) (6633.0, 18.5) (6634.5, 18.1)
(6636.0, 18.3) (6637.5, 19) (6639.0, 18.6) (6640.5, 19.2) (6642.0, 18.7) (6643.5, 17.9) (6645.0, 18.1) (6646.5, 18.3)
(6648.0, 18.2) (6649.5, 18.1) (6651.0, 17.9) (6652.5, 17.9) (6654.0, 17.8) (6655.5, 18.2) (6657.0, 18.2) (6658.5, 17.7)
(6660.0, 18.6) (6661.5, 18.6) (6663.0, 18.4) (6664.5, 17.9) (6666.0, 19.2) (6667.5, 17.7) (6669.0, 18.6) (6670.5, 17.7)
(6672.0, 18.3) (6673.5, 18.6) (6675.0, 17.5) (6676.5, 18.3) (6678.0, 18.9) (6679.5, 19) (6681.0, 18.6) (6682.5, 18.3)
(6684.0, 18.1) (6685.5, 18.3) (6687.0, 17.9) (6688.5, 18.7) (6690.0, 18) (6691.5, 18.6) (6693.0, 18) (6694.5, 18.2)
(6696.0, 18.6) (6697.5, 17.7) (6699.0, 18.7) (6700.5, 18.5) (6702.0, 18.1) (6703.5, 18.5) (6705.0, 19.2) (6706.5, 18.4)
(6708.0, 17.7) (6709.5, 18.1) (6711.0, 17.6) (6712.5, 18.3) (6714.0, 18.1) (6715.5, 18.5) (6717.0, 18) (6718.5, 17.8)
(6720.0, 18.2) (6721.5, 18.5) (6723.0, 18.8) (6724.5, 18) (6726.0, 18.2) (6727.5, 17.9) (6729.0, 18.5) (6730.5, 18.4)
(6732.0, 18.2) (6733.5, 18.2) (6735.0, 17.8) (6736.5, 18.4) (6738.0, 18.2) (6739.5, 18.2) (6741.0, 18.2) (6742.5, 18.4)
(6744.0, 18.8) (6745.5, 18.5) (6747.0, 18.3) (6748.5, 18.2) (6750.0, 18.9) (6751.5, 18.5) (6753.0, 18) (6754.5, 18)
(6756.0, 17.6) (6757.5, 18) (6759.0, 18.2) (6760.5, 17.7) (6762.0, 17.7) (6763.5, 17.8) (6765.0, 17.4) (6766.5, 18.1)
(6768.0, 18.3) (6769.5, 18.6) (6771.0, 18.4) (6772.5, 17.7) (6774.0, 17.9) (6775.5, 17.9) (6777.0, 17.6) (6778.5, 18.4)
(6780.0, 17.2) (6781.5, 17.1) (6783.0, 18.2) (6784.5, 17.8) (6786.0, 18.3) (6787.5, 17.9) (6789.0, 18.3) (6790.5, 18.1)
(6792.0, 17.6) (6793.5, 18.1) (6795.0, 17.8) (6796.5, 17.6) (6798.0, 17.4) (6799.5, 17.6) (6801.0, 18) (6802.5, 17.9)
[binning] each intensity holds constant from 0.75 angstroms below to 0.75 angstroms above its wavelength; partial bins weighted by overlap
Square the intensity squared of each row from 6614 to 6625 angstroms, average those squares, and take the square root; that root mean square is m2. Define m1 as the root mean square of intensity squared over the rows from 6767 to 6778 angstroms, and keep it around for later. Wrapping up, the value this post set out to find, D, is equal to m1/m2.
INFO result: 0.951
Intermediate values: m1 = 326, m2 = 343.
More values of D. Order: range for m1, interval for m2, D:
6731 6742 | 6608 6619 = 0.944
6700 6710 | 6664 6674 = 1.007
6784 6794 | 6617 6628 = 0.952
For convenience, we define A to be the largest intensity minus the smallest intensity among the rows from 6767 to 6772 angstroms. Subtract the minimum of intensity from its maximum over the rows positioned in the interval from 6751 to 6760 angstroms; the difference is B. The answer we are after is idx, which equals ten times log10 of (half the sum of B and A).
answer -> -2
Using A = 0.3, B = 0.9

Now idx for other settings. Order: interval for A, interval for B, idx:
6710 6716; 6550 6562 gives 4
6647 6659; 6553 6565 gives 7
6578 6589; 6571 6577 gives 0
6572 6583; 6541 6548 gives 0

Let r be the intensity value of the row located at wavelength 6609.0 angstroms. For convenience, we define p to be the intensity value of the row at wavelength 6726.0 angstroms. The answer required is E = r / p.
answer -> 1.05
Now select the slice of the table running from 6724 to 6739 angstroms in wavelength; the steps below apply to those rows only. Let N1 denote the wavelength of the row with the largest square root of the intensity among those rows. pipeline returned 6729.0 angstroms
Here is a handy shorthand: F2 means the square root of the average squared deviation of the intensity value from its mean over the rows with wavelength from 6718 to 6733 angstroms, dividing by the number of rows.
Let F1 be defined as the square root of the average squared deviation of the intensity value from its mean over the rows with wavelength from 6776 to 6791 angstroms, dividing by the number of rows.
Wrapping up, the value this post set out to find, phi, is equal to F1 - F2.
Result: 0.15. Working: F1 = 0.439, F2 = 0.29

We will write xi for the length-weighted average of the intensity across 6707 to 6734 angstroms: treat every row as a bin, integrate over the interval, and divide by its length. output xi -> 18.2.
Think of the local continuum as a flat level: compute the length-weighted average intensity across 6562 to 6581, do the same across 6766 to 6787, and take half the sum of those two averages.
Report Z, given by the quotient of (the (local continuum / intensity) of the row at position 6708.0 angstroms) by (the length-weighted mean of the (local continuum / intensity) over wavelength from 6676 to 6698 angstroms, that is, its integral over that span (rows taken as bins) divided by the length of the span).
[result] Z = 1.04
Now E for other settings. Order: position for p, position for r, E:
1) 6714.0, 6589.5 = 1.06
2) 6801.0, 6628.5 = 1.02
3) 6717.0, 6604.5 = 1.02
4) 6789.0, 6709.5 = 0.99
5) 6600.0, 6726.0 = 0.99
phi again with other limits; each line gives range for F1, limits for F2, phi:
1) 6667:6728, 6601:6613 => 0.00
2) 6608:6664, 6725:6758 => 0.09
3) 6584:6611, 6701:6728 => 0.13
